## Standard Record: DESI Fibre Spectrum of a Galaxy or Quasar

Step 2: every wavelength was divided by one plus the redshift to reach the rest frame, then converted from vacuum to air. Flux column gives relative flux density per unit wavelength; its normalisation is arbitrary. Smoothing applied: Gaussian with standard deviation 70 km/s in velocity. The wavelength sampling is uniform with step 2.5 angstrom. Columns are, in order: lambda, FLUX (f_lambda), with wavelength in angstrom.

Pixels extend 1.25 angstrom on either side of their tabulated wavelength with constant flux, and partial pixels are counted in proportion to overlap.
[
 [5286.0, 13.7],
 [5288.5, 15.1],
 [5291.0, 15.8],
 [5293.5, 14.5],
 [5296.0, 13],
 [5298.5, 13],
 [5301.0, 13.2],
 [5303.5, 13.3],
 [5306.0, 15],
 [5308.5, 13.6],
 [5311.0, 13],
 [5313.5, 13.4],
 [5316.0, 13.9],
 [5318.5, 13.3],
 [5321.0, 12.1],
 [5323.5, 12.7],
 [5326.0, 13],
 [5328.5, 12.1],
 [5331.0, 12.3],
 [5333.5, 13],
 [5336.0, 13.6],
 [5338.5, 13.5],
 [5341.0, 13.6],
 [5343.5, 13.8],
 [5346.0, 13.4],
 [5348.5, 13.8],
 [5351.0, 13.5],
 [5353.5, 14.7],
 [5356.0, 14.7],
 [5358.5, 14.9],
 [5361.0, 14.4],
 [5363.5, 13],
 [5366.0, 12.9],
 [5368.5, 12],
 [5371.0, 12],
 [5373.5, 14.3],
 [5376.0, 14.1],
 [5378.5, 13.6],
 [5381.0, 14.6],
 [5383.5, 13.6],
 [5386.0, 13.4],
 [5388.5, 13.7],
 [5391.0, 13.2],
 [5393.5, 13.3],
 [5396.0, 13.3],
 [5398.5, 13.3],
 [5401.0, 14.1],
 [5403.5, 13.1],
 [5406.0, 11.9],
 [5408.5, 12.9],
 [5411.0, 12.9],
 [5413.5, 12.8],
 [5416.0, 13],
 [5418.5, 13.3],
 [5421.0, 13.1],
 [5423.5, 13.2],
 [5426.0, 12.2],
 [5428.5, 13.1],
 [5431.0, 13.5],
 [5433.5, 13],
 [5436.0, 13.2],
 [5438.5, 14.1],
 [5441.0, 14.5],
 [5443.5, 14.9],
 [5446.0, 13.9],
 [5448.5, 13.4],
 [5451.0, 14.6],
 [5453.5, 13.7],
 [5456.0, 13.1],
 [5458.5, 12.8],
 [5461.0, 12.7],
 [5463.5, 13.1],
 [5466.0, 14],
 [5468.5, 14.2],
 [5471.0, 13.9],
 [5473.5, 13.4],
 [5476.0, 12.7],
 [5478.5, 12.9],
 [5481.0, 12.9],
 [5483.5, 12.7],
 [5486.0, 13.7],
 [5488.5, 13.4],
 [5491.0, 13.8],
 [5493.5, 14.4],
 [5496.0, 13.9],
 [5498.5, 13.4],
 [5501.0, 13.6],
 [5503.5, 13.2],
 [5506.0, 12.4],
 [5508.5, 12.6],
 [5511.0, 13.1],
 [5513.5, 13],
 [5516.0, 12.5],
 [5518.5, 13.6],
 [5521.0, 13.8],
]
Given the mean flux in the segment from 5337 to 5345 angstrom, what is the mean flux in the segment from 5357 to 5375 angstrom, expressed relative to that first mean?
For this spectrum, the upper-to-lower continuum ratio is 0.98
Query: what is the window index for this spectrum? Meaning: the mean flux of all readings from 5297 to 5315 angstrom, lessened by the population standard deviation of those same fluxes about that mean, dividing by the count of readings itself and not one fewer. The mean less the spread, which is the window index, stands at 12.9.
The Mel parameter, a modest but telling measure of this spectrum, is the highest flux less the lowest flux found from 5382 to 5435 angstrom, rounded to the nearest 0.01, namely 2.20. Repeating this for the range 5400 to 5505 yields 3.00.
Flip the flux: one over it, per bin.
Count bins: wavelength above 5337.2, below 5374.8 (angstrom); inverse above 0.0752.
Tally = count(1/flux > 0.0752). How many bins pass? 4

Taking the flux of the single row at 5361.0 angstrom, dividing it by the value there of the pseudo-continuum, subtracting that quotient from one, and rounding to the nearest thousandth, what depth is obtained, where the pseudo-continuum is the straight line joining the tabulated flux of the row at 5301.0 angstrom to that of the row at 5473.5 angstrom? -0.085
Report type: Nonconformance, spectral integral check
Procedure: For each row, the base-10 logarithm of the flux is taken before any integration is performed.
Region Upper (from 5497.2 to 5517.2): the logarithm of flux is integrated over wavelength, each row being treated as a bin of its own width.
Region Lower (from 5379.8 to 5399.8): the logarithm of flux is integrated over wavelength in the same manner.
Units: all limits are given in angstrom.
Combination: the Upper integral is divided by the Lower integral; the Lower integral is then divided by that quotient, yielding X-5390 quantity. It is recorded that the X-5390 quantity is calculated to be 23.0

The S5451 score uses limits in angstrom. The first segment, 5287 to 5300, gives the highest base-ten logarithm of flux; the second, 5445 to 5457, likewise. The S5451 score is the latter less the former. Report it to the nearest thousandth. -0.034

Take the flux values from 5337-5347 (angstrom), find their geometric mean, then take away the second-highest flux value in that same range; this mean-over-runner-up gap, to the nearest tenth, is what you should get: 0.0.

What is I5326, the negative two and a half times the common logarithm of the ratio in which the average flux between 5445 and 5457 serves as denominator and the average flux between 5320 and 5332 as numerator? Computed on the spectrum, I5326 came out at 0.11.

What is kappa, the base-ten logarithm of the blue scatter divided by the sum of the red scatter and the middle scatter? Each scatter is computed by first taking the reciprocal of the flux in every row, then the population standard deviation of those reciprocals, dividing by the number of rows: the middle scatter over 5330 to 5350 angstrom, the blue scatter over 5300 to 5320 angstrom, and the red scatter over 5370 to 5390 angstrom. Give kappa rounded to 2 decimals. -0.37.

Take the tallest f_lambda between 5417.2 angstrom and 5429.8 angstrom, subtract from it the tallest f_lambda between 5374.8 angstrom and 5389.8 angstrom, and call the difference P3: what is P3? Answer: -1.3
